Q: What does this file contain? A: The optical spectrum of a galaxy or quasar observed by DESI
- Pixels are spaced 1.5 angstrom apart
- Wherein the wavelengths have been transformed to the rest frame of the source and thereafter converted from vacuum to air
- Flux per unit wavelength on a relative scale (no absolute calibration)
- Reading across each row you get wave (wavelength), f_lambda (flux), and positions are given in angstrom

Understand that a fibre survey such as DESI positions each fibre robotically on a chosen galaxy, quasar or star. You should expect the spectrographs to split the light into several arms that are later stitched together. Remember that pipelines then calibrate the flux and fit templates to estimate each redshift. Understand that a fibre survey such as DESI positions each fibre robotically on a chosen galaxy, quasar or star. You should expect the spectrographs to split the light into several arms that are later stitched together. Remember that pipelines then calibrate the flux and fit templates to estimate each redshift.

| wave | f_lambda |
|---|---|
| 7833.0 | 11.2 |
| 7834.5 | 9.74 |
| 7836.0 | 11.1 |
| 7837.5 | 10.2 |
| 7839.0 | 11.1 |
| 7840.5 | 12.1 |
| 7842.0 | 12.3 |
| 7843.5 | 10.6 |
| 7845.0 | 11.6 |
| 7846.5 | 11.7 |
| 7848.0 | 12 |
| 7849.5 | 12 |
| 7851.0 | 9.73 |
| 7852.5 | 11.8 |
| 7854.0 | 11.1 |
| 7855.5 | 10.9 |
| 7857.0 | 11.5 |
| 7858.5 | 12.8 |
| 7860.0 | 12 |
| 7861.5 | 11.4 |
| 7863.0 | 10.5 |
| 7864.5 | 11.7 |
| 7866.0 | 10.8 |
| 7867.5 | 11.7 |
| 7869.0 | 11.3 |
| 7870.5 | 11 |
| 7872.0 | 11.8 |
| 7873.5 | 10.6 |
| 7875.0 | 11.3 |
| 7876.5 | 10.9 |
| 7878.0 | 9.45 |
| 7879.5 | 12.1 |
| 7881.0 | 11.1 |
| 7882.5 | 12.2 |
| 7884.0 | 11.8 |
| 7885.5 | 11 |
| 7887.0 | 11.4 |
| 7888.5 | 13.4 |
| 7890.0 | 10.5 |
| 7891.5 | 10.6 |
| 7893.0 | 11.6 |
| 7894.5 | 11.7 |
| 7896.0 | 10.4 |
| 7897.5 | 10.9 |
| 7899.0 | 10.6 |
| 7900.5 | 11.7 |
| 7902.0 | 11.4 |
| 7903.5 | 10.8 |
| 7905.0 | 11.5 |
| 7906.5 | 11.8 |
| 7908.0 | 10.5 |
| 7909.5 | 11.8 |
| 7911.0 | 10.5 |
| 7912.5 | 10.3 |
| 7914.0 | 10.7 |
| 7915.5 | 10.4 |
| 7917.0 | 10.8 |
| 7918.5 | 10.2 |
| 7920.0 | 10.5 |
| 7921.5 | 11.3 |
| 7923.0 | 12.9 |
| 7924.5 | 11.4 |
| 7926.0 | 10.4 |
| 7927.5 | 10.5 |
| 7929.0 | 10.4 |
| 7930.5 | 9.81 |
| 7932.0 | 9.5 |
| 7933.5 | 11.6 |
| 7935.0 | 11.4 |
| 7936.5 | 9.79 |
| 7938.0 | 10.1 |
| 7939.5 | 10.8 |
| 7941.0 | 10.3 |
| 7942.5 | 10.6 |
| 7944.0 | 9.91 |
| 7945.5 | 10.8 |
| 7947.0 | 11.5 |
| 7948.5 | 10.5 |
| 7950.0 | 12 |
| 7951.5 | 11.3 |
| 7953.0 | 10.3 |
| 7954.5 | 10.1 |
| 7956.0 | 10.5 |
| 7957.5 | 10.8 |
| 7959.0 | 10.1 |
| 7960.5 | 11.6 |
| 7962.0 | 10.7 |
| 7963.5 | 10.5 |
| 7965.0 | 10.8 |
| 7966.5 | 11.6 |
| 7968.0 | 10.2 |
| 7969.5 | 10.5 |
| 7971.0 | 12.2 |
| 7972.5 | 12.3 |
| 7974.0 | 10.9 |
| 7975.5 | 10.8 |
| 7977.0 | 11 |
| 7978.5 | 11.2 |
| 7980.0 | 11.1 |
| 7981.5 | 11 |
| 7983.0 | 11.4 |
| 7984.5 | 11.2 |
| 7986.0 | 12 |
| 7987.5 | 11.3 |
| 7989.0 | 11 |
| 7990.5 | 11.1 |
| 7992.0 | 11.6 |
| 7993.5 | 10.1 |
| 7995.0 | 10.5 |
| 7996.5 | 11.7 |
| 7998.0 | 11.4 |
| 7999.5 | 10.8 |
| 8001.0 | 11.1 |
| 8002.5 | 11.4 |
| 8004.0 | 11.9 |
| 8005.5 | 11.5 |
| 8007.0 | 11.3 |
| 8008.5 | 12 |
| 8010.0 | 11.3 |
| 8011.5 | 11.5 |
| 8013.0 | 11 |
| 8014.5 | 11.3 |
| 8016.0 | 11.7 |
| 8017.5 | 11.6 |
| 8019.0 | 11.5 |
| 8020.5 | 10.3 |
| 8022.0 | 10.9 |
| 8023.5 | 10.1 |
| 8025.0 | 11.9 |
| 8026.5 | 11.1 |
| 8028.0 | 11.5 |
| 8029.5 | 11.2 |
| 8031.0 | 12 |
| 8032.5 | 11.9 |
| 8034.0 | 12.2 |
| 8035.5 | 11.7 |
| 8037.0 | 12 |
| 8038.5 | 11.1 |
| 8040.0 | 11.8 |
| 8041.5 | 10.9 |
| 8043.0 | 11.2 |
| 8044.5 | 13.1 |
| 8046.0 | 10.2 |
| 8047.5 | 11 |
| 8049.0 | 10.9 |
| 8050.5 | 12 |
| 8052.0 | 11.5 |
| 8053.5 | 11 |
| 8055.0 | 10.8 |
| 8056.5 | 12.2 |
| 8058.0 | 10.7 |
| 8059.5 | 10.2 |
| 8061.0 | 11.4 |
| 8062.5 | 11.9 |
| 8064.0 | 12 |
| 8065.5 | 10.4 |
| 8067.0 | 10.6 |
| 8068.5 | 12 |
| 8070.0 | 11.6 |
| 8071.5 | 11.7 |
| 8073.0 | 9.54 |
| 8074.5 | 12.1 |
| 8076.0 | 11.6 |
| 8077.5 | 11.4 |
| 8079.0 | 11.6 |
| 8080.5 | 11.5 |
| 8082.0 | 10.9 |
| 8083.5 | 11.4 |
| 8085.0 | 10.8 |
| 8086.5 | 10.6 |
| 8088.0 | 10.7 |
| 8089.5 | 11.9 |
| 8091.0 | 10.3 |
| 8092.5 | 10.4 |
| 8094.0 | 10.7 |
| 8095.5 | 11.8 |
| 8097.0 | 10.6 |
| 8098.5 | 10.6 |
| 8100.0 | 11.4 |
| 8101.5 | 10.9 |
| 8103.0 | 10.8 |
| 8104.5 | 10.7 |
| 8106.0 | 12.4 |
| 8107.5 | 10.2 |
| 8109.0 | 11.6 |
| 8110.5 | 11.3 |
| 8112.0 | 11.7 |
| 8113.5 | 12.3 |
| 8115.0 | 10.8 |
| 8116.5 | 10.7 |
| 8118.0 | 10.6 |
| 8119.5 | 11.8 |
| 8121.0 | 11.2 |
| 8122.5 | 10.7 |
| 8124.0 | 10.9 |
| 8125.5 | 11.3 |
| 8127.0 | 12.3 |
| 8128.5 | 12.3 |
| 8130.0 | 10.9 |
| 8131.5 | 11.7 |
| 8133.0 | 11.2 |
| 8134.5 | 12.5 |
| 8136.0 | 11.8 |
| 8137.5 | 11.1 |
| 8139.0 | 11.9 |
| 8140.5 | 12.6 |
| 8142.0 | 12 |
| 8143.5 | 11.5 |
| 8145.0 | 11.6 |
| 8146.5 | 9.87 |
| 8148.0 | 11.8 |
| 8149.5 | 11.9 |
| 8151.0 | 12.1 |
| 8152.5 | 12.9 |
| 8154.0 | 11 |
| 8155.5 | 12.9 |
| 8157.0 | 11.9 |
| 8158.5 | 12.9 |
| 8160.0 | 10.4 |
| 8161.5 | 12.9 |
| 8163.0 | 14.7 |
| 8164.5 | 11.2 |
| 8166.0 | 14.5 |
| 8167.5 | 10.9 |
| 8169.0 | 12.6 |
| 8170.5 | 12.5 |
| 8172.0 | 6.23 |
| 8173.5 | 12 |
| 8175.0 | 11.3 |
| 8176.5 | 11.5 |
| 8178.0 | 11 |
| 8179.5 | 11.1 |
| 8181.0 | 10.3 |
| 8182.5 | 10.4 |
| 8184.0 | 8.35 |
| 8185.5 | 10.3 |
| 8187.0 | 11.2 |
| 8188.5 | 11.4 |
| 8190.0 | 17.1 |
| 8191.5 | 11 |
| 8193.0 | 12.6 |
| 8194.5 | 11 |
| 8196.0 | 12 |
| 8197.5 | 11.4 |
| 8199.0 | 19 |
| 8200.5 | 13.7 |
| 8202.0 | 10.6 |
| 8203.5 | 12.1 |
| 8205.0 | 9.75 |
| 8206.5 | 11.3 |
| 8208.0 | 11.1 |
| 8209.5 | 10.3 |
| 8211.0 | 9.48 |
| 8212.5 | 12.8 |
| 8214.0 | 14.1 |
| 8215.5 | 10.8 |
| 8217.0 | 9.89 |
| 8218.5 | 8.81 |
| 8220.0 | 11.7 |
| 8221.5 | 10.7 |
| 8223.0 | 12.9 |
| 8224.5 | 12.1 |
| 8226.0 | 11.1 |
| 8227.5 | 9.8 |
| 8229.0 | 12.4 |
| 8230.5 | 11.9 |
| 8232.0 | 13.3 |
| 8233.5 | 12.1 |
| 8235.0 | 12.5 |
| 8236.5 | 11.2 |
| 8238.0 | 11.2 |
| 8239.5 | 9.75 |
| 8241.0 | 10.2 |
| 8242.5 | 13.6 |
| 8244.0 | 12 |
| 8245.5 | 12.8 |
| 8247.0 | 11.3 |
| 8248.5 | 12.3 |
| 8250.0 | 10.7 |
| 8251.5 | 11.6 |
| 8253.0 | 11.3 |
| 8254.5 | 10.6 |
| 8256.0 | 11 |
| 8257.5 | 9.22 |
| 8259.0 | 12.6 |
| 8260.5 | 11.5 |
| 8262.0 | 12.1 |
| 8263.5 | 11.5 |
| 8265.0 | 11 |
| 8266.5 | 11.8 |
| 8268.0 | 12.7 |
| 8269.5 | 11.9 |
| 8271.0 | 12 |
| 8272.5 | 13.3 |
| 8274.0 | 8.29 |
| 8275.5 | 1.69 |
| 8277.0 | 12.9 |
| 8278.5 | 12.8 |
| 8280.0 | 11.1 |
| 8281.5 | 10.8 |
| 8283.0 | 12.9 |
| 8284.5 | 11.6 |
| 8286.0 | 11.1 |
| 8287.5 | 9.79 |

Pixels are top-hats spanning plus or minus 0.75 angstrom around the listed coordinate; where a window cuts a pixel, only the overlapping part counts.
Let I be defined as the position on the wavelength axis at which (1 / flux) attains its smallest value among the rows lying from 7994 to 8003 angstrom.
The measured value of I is 7996.5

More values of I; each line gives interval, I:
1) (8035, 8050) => 8044.5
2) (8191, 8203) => 8199.0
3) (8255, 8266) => 8259.0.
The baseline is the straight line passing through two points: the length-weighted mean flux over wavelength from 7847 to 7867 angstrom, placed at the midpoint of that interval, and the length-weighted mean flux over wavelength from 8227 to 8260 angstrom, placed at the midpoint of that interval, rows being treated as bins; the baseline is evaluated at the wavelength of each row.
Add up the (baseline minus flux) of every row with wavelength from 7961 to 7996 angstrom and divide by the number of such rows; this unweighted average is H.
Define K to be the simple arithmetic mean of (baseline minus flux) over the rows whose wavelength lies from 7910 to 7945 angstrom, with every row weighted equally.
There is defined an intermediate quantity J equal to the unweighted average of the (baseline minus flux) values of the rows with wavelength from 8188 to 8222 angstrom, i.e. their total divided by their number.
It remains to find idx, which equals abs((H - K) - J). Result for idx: 0.1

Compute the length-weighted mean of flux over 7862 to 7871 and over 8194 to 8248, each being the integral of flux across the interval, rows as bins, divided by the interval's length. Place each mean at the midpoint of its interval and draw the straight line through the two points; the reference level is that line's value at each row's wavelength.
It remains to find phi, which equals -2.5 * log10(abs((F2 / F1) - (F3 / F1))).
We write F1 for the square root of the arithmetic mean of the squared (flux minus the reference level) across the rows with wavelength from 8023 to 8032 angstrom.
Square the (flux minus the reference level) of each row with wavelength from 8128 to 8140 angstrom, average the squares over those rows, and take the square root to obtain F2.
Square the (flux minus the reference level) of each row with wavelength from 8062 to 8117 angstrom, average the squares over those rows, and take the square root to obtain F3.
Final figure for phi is 1.3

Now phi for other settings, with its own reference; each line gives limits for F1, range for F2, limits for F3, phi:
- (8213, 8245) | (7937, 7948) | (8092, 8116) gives 2.6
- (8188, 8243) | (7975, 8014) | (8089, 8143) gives 2.2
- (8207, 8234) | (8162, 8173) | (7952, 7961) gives -0.2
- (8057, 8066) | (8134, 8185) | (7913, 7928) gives 0.2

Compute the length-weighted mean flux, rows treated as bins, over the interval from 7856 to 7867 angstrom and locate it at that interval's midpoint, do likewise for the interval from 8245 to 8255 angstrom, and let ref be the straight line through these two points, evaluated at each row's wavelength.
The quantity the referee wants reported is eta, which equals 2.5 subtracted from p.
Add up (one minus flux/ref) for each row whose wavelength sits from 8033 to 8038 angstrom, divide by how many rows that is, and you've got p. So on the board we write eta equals -2.54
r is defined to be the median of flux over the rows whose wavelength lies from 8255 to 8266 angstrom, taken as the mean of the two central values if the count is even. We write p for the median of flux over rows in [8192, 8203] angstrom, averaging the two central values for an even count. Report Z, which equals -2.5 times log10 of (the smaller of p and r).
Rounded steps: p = 12.0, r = 11.50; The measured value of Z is -2.65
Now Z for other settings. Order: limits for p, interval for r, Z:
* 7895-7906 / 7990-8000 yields -2.59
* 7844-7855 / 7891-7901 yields -2.59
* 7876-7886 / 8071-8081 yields -2.61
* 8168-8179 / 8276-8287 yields -2.65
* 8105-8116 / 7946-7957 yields -2.55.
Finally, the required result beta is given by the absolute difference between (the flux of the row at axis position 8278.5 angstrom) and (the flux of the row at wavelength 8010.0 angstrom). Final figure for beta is 1.5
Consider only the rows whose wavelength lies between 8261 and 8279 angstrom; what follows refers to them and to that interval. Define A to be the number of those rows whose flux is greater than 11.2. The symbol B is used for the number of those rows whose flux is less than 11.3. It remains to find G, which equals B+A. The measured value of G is 12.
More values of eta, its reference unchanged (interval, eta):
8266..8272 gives -2.55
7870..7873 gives -2.49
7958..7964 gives -2.43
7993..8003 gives -2.46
